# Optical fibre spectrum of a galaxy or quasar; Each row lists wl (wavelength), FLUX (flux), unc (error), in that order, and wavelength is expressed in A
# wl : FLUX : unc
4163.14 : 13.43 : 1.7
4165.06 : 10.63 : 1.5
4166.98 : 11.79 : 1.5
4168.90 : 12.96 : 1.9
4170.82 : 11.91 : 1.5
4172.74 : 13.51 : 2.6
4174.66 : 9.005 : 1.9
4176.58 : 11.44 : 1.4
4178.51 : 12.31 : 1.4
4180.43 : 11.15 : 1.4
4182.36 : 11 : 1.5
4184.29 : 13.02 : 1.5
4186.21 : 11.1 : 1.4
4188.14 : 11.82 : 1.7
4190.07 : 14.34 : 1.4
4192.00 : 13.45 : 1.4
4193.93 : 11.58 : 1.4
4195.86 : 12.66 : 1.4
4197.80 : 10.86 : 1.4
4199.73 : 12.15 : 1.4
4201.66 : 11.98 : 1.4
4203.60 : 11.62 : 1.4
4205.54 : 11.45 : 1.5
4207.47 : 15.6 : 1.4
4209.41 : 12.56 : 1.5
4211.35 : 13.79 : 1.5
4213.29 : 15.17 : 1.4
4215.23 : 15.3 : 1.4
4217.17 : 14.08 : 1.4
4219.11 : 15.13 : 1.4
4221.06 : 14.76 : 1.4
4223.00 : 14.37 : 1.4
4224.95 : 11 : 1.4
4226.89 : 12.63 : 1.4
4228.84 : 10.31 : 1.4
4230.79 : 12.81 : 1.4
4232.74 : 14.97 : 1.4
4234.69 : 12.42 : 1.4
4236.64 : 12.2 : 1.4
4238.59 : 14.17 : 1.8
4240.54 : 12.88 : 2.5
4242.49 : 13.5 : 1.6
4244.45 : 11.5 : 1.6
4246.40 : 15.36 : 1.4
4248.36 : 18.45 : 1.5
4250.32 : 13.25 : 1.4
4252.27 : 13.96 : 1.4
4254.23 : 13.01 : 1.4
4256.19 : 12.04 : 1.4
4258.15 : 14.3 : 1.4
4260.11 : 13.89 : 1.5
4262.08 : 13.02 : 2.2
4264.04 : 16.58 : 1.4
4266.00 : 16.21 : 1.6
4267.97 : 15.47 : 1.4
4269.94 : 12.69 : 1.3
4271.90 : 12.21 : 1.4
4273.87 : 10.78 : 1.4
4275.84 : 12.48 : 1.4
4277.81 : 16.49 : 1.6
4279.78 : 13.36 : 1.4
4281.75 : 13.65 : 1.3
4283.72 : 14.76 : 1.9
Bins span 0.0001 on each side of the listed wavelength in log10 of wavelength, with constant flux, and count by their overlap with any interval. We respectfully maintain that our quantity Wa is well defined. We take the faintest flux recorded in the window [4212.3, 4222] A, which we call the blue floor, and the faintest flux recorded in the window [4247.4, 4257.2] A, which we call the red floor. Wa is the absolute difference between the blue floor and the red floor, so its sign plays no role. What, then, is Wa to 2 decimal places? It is 2.04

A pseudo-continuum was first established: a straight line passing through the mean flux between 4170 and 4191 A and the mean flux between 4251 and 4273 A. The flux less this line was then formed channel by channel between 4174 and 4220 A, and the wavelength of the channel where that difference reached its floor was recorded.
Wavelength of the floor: 4174.66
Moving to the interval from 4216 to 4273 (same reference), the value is 4228.84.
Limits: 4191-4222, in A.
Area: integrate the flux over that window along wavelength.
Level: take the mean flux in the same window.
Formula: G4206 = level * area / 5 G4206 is 1090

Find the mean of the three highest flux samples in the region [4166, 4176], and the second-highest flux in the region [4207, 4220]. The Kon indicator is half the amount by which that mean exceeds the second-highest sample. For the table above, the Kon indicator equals -1.3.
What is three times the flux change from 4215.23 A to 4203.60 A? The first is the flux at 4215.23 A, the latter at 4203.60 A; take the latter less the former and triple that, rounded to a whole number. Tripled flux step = -11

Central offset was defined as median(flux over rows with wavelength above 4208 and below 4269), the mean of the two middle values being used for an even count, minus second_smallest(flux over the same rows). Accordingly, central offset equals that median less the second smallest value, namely 2.9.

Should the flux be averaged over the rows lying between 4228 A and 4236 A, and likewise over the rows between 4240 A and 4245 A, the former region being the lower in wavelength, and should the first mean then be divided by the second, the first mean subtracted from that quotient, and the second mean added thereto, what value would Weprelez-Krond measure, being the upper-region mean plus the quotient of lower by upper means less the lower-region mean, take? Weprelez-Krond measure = 1.0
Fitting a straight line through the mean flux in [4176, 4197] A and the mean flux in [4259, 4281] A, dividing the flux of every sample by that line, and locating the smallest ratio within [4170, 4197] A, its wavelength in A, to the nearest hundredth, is 4174.66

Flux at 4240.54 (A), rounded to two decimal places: 12.88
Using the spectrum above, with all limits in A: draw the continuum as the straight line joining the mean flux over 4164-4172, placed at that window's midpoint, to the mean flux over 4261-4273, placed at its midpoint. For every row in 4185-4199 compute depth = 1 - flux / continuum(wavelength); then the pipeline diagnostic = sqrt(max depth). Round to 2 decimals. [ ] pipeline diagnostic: 0.37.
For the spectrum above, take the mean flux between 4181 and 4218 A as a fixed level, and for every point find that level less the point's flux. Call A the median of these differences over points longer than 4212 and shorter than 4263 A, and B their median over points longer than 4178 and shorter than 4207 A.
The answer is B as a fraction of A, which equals -1.1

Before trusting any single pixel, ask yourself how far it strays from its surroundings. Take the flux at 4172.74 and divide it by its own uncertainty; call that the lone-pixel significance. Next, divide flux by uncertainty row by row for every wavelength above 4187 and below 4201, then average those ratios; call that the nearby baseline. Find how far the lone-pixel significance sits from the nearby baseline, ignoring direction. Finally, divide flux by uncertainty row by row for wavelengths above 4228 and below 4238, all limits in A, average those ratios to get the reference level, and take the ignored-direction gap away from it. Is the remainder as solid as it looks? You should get 5.5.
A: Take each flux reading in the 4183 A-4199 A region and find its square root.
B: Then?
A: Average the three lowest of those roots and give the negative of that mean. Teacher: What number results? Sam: -3.34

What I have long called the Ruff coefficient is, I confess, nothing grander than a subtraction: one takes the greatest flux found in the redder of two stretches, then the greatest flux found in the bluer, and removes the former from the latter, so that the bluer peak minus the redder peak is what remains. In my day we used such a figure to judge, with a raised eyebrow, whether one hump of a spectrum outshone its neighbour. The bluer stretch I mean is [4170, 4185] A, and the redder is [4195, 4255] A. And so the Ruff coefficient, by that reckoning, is -4.9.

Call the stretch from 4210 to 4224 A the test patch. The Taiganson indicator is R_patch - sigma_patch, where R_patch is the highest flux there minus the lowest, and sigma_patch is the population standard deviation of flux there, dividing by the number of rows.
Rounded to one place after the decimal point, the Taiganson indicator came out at 1.0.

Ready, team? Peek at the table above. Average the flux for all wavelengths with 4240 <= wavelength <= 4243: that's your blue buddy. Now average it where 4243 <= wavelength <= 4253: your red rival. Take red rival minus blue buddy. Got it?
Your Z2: 1.3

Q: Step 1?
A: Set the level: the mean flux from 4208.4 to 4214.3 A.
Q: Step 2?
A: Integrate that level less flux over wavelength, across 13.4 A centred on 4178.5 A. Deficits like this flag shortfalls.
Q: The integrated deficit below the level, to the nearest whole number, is 30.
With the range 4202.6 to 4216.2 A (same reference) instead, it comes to 3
